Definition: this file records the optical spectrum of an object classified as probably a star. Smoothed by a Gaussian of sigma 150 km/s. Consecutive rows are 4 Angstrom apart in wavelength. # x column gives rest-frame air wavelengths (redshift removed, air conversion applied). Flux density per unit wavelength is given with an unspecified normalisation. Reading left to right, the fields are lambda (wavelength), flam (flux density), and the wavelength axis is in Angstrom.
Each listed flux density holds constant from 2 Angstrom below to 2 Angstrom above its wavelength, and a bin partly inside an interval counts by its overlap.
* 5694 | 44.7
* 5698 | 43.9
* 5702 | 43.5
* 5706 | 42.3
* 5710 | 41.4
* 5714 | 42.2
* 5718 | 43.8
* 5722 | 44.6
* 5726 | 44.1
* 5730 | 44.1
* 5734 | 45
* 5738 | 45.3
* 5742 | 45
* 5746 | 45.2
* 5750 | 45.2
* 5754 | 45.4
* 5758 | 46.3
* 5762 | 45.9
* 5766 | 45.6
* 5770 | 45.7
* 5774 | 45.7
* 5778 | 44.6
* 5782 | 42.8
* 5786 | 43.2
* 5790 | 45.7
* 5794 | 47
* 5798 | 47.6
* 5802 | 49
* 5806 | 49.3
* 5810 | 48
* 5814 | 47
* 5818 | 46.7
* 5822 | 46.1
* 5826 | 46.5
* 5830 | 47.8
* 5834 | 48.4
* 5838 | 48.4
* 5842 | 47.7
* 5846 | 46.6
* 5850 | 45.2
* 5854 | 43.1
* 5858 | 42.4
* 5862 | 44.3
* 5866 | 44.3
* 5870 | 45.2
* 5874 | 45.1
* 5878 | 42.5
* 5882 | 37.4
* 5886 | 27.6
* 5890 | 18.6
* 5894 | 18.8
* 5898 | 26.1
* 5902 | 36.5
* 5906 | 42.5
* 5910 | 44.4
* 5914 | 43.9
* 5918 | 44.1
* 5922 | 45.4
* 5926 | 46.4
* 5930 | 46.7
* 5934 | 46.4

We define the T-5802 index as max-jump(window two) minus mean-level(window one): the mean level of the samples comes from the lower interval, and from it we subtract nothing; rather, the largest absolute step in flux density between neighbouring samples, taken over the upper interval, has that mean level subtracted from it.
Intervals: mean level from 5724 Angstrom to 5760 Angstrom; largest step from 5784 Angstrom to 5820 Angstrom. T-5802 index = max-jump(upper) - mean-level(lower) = -43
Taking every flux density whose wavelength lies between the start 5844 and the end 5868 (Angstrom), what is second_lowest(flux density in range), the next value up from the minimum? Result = 43.1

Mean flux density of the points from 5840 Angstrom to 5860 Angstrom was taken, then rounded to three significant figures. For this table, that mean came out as 45.0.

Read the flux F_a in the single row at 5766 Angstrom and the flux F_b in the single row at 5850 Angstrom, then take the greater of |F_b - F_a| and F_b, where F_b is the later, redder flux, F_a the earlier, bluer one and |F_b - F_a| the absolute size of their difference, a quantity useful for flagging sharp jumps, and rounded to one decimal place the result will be 45.2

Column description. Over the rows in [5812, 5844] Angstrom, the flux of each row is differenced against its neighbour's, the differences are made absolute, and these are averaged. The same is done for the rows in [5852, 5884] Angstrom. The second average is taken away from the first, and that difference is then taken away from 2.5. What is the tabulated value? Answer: 3.6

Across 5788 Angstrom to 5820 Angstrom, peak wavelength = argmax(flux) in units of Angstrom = 5806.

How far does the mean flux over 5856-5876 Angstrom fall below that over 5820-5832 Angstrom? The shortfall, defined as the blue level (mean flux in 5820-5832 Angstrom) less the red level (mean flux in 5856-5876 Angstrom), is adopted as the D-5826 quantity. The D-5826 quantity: 2.5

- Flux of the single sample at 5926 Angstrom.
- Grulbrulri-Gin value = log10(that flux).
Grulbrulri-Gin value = 1.67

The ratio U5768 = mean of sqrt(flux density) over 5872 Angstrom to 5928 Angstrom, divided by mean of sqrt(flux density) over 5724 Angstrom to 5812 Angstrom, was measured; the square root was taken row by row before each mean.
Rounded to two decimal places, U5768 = 0.89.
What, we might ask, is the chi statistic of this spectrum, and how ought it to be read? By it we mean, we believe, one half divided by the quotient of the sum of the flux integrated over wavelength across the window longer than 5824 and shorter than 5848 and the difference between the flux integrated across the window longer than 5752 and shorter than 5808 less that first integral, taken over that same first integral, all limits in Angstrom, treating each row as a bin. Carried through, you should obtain 0.22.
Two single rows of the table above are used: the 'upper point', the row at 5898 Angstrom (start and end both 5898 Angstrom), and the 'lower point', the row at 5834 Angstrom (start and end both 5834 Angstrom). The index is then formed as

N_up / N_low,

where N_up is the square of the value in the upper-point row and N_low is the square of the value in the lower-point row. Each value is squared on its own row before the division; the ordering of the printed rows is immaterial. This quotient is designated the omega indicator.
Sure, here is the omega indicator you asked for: 0.29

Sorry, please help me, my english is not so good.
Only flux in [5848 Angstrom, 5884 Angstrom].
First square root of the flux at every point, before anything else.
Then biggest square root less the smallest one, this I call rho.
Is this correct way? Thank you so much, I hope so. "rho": 0.6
